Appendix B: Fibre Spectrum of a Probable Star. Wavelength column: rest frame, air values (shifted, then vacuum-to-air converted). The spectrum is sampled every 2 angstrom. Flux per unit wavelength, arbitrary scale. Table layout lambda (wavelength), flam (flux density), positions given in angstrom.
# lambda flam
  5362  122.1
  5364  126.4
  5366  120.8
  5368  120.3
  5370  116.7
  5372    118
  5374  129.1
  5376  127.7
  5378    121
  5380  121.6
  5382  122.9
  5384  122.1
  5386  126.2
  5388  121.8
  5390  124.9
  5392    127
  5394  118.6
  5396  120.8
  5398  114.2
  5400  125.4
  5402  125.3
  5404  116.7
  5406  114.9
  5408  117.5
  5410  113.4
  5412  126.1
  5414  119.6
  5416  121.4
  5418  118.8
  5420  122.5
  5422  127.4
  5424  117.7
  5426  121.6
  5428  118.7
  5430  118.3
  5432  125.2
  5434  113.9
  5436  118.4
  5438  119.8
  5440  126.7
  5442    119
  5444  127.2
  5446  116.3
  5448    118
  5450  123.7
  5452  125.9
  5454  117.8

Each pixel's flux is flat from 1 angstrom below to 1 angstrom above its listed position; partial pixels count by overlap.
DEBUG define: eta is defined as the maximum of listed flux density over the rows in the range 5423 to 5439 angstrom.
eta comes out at 125.2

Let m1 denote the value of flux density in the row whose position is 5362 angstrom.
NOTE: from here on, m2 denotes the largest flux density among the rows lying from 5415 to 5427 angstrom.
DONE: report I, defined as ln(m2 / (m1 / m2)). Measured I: 4.89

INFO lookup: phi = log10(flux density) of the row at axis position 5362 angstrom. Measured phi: 2.09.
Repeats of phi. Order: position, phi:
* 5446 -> 2.07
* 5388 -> 2.09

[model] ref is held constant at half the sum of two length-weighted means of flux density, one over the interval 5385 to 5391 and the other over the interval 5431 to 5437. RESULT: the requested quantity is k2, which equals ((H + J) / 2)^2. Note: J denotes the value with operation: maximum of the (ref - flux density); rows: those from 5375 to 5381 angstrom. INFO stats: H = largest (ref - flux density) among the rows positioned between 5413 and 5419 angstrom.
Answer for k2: 3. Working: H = 3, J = 1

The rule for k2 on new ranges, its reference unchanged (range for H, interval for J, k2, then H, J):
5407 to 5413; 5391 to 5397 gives 33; 8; 3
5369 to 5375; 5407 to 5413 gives 45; 5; 8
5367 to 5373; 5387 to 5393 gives 6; 5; 0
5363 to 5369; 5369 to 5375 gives 10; 1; 5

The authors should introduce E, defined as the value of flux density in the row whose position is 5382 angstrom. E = 122.9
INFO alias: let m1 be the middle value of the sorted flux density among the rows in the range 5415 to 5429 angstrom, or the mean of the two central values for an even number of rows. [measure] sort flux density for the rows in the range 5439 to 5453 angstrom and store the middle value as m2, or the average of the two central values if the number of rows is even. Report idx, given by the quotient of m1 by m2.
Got 0.981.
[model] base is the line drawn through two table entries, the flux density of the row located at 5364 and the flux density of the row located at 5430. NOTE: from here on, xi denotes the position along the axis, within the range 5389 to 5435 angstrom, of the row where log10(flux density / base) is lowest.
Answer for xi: 5398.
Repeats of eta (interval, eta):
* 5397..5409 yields 125.4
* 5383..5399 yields 127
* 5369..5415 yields 129.1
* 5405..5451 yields 127.4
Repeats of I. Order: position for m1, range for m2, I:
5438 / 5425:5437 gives 4.87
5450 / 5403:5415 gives 4.86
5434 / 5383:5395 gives 4.95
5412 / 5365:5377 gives 4.88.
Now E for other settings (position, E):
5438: 119.8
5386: 126.2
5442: 119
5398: 114.2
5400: 125.4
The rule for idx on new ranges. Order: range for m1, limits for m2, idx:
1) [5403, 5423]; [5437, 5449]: 0.998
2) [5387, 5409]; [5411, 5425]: 0.995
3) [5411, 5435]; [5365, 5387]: 0.991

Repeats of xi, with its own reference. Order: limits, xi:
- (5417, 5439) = 5434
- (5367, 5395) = 5370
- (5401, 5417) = 5410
